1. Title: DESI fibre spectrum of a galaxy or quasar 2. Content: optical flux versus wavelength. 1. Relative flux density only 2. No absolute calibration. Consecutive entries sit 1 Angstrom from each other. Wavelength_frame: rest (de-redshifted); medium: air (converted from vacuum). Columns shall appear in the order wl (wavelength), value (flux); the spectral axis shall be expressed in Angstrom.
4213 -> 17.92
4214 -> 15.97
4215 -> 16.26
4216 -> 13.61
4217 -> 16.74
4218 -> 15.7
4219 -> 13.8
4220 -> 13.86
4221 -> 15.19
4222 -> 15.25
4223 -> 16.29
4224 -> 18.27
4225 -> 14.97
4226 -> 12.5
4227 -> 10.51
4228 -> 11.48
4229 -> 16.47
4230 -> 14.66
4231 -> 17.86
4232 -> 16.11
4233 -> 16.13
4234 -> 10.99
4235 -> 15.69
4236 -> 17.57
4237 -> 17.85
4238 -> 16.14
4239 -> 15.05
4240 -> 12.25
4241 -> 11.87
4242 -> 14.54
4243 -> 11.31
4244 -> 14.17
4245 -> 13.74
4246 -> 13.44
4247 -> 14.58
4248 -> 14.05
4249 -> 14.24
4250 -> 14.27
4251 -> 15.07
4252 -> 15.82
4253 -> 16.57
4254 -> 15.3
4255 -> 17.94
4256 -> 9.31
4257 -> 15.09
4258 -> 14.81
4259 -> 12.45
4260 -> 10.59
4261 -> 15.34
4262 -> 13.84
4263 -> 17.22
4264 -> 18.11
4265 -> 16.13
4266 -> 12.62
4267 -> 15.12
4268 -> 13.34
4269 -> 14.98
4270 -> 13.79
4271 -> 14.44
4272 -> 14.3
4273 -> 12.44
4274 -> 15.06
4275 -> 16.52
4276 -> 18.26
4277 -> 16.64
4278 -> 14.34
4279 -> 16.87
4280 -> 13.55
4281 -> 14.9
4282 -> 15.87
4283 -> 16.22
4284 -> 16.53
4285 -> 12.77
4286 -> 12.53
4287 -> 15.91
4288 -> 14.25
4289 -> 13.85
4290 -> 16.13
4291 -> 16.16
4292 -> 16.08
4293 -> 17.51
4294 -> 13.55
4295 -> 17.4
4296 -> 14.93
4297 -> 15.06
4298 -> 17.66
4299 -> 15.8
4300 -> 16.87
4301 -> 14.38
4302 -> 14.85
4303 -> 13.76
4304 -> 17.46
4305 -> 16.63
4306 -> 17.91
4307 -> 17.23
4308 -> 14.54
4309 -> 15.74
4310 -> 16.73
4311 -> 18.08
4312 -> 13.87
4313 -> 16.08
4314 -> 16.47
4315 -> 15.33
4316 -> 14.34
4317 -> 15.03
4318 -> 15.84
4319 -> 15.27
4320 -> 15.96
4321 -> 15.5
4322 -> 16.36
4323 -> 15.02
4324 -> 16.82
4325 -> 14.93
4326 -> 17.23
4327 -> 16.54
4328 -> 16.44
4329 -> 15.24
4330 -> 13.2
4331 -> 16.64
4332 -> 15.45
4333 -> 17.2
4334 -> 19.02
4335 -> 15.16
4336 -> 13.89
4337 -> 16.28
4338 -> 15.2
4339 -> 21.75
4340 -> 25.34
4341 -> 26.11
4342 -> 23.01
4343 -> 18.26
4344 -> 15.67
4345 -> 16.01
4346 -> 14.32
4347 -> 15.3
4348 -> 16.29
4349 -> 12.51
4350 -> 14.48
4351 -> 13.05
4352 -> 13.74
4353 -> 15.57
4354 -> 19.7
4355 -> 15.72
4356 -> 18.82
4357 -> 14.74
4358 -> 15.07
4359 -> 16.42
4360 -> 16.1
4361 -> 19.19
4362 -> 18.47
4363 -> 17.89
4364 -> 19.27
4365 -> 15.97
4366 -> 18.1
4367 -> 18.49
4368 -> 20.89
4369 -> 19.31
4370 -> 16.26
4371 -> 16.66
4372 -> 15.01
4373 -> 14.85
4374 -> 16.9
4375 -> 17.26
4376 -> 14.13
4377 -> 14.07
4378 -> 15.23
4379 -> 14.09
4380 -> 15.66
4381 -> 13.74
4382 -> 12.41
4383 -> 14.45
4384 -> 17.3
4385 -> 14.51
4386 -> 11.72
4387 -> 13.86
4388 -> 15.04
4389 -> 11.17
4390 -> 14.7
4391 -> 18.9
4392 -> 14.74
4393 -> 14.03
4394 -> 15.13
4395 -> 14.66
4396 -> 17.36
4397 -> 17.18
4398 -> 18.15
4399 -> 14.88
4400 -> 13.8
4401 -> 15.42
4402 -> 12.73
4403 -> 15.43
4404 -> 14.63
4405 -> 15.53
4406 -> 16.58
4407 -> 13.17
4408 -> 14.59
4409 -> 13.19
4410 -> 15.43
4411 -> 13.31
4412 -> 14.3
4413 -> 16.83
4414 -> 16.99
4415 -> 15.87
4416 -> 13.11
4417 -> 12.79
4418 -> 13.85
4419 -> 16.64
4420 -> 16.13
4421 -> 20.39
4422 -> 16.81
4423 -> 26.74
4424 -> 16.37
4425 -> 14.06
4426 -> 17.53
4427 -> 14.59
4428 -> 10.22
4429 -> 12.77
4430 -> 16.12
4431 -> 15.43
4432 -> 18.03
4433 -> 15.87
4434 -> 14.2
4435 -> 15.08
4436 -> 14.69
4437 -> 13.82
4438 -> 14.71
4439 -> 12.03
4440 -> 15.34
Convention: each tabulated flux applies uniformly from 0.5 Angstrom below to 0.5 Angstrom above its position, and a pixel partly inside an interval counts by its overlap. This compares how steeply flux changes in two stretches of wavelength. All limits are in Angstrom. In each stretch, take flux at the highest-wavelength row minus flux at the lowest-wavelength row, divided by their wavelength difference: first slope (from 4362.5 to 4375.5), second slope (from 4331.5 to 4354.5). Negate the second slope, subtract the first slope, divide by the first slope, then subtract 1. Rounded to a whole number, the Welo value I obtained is 2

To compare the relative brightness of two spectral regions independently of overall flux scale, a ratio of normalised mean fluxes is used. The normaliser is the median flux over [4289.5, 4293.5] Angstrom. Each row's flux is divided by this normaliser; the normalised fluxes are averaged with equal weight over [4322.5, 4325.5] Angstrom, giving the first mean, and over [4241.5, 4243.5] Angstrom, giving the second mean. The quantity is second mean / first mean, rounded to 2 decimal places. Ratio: 0.83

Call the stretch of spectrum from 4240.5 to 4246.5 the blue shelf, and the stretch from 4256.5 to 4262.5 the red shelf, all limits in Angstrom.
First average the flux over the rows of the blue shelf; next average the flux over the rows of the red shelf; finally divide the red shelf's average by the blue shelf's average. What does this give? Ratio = 1.04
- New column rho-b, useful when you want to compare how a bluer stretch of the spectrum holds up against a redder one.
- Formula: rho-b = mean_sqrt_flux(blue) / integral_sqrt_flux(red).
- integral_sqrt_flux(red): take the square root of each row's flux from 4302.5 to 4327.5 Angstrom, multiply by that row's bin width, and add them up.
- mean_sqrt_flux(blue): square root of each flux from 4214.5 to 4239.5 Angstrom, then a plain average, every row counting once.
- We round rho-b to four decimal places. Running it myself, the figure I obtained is 0.0389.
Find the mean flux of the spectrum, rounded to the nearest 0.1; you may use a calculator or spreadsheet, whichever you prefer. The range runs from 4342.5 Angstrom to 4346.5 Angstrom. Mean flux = 16.1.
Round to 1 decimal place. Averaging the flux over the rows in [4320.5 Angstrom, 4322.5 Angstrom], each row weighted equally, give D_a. 15.9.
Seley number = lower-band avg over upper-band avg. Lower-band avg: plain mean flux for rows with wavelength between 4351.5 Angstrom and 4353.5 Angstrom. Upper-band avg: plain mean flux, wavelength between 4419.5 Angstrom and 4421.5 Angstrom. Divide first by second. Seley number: 0.80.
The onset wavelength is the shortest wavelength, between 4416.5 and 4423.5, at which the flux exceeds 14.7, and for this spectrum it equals 4419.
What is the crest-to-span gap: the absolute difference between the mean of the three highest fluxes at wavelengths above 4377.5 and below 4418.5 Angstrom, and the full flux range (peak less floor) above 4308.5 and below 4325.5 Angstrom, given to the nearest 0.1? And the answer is 13.9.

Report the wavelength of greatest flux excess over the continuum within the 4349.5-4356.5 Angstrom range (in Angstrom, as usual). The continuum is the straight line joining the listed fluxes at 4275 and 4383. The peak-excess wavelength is 4354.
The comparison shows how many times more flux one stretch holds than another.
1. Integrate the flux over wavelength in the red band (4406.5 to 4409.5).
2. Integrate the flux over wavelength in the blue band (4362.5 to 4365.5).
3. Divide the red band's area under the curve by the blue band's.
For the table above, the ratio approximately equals 0.77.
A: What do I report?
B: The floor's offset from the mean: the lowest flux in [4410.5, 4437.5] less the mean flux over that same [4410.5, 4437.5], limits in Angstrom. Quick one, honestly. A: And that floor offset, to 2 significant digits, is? -5.4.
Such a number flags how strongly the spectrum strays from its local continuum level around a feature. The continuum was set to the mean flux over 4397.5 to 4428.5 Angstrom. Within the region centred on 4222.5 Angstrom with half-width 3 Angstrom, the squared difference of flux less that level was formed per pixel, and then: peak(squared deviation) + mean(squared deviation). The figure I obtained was 9.7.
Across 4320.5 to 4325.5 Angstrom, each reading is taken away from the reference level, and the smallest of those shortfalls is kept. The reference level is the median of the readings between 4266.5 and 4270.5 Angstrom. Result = -2.4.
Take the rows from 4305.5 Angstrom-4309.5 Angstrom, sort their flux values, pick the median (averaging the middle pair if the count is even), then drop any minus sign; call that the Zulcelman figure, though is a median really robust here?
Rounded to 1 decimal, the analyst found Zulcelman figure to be 16.5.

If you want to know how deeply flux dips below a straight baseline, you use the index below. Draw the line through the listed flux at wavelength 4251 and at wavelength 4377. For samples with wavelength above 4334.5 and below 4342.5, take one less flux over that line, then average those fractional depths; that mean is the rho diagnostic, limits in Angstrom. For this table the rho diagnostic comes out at -0.36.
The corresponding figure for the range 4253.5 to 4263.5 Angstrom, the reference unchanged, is 0.05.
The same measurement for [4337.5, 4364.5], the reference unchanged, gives -0.21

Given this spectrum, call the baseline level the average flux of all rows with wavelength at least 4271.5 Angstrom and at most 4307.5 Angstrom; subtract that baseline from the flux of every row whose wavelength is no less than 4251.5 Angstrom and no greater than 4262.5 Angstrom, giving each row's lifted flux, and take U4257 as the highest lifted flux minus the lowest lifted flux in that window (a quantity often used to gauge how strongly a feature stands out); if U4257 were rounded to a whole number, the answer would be 9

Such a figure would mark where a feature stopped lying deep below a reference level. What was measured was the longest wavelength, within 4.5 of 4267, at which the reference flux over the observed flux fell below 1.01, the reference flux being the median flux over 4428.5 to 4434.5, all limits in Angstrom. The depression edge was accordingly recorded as 4265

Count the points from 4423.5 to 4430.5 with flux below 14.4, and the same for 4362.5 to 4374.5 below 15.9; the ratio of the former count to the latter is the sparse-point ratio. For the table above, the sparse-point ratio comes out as 1.5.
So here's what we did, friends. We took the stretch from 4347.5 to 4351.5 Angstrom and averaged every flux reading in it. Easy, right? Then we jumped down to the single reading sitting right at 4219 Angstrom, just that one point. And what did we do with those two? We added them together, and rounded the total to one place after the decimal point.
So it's 27.9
